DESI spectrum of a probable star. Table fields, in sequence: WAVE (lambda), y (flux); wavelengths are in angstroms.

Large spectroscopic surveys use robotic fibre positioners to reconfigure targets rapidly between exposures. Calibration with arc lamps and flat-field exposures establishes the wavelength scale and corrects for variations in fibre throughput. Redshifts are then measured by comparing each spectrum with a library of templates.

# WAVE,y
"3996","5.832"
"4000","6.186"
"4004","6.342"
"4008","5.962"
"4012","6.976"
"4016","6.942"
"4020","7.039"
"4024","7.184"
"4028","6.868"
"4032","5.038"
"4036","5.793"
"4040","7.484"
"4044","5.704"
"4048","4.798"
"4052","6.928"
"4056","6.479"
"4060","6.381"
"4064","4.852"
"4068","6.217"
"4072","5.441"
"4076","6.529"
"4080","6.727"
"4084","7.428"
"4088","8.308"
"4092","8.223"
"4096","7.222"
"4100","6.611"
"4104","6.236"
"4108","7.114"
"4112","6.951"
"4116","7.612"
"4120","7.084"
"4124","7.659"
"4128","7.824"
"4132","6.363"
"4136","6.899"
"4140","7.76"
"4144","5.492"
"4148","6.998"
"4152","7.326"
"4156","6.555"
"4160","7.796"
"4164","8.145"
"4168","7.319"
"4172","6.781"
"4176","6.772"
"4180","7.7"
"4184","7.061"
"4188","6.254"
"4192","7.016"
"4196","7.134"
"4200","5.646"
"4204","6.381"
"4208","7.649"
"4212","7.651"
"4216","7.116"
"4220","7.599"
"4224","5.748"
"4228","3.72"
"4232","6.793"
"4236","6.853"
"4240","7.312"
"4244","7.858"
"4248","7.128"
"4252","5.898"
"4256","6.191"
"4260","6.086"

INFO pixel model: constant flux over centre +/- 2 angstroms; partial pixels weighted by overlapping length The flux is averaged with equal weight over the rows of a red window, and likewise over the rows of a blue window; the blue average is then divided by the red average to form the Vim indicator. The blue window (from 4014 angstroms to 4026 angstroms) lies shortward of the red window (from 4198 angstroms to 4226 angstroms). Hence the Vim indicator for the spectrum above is 1.03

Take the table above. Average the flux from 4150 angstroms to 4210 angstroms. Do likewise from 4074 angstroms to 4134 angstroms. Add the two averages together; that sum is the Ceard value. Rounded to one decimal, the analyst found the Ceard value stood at 14.2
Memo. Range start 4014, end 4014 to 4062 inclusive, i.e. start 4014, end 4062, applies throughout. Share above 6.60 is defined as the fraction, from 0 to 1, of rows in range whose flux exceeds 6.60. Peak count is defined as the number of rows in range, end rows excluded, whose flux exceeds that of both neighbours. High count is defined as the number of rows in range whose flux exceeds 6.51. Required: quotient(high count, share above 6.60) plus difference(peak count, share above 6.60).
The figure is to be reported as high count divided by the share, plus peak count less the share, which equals 14.5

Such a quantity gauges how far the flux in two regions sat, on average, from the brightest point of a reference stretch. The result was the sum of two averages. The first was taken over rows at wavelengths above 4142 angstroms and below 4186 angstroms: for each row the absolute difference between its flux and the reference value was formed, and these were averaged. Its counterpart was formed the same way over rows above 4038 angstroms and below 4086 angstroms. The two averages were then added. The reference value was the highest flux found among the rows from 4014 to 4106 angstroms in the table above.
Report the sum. 3.28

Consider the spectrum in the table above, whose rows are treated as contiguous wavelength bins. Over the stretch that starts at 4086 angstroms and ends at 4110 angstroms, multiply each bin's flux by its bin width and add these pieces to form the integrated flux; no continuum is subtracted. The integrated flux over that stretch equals 175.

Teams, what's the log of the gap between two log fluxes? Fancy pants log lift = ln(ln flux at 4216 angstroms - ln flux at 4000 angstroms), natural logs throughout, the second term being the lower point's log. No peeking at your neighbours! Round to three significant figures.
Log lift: -1.97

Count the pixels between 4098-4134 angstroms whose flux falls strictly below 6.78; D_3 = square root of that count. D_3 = 1.7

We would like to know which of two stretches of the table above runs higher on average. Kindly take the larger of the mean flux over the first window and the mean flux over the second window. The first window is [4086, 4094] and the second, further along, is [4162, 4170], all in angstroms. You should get 8.3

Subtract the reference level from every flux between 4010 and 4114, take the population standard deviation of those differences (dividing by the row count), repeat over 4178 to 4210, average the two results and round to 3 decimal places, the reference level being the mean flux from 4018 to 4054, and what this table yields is 0.778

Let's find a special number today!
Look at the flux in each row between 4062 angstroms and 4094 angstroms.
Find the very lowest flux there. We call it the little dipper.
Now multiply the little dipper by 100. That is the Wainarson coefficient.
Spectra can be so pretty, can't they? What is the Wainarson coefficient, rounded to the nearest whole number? 485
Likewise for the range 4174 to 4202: 565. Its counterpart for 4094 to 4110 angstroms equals 624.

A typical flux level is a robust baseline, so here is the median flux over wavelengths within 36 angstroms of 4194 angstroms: 7.1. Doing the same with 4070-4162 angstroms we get 7.1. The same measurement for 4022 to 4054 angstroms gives 6.3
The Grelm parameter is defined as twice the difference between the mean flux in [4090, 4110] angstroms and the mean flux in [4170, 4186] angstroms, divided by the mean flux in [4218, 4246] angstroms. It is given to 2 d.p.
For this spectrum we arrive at 0.00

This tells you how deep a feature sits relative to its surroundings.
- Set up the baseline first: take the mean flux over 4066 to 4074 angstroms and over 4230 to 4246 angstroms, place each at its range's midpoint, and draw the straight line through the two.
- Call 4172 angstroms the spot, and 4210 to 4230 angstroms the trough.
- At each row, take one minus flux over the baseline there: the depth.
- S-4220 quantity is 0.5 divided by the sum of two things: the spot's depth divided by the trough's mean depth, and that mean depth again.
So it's -5.8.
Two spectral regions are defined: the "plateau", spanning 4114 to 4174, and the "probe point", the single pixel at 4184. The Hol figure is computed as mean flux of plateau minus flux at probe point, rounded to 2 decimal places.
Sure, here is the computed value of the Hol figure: 0.11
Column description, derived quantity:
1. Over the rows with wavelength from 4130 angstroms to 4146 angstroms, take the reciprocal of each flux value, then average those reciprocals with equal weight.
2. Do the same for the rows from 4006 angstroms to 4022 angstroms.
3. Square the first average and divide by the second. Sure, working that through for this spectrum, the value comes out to 0.157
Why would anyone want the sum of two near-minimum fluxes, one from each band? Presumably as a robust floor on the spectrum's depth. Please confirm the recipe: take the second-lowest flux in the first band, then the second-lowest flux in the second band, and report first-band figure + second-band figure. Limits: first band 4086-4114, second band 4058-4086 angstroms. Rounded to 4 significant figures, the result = 12.05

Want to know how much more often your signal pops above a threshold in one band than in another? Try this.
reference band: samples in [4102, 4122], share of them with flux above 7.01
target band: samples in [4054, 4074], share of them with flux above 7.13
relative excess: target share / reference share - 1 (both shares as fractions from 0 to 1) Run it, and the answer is -1.0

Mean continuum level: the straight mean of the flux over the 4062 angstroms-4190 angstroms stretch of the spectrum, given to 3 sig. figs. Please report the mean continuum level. 6.98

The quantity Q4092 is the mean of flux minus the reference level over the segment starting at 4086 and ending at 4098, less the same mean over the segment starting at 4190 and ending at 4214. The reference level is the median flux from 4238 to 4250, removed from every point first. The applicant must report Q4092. 1.0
